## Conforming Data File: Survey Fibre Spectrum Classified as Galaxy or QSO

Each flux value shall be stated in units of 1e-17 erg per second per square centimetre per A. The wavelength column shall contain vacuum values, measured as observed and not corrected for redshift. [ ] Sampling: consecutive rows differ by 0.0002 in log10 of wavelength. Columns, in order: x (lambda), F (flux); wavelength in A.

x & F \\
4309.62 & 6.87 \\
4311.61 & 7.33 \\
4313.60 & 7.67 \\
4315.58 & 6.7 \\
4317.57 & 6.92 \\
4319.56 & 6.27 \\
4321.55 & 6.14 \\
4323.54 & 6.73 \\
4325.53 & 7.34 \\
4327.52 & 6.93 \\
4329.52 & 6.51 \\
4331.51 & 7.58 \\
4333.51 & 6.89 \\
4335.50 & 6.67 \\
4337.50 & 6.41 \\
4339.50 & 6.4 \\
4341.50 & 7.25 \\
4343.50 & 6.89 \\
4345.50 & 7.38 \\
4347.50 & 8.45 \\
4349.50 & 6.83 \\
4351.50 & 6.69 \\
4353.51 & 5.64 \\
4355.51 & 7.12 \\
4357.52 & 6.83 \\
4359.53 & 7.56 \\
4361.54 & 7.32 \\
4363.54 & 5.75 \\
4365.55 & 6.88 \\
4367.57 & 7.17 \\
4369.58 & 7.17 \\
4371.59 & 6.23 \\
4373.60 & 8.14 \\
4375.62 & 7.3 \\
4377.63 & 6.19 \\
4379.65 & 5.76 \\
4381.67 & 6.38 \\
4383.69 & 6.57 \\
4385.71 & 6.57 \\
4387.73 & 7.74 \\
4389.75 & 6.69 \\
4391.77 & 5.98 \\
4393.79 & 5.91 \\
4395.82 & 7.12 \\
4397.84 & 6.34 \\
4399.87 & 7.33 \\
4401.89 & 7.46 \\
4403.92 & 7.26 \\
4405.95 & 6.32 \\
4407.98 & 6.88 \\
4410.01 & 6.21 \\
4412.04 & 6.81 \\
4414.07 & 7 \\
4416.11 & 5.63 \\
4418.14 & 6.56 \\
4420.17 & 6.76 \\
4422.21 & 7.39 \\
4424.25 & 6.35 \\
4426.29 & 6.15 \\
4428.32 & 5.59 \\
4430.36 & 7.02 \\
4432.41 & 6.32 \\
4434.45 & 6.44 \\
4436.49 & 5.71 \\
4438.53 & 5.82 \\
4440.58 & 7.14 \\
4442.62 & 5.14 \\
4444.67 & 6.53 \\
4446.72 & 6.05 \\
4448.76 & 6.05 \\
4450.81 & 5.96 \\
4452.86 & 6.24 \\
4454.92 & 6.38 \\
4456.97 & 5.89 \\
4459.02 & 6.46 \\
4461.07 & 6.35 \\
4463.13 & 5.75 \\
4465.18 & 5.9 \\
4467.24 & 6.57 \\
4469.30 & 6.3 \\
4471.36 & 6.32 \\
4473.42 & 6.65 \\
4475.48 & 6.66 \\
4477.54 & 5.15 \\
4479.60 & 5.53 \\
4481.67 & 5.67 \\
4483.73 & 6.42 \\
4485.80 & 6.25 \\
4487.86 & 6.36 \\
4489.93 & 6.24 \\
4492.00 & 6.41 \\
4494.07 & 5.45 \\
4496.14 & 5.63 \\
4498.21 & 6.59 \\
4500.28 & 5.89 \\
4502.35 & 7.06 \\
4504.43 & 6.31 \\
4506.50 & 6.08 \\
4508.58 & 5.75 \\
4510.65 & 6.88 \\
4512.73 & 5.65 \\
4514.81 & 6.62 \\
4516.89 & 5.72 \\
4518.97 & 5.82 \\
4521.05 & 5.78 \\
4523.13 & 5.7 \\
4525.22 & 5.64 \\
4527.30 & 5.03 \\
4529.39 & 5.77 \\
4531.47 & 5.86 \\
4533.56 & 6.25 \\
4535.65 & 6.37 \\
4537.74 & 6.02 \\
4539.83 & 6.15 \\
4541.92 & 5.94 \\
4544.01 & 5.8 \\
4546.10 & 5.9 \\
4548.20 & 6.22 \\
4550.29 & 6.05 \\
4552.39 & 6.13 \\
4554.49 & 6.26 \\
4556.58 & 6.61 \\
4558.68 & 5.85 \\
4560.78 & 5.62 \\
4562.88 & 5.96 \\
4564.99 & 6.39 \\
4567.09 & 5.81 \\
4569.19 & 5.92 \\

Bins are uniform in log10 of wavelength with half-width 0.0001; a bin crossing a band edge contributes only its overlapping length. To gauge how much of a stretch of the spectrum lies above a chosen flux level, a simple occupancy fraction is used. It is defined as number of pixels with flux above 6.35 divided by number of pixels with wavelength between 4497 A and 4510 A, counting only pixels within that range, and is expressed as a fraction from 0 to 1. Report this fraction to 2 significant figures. 0.33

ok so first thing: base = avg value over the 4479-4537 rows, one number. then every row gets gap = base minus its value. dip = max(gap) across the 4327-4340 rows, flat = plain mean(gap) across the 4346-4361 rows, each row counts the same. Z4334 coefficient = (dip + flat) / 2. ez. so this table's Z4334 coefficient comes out -0.7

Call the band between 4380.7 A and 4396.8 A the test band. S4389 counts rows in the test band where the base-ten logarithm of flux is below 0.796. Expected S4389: 2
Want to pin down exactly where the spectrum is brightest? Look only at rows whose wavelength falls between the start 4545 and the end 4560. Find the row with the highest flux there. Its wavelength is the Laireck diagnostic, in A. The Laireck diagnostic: 4556.58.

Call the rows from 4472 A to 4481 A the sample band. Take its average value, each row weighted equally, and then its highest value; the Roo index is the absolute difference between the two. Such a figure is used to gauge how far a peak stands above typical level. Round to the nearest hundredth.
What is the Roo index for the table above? 0.66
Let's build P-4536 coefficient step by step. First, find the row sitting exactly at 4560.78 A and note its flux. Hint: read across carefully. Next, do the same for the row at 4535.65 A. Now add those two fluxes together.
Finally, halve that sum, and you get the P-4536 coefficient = 6.0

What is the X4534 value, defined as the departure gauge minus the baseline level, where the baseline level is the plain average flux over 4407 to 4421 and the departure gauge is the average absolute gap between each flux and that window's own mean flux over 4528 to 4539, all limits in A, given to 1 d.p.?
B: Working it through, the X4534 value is -6.3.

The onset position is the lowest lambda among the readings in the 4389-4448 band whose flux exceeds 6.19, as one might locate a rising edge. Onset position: 4389.75 A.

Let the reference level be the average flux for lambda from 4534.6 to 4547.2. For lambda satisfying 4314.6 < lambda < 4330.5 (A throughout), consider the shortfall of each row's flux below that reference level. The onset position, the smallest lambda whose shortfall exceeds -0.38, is 4319.56 A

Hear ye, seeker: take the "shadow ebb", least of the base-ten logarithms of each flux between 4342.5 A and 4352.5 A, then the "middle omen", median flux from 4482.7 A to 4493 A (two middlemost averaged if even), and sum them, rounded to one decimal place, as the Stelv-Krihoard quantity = 7.2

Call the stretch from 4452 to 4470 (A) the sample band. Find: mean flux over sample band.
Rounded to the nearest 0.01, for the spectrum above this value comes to 6.20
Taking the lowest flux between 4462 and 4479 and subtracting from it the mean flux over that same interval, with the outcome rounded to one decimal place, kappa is -1.0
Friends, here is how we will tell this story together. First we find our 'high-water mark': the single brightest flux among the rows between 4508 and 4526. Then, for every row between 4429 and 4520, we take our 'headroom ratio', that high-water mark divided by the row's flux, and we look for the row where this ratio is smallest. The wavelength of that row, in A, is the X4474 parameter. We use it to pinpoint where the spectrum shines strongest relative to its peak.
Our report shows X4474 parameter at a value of 4440.58 A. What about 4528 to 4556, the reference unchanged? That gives 4535.65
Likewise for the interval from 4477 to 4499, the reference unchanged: 4498.21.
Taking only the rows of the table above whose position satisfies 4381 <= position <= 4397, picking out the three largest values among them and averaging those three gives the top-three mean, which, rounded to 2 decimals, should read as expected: 7.18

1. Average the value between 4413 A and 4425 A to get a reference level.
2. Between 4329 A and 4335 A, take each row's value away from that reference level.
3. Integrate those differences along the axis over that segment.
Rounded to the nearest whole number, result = -2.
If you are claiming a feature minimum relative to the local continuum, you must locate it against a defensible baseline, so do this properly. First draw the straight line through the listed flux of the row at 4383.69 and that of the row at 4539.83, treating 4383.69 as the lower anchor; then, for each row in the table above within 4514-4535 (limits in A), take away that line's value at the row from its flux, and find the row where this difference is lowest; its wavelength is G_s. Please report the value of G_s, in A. 4527.30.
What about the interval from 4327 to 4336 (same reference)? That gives 4329.52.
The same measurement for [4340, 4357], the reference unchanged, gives 4353.51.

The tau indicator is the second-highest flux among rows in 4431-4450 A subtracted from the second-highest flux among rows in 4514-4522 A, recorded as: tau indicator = -0.7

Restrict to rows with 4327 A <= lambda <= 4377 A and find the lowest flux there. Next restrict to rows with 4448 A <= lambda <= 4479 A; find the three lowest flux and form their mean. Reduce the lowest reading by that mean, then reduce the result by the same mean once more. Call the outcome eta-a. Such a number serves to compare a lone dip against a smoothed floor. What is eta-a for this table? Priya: -5.55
